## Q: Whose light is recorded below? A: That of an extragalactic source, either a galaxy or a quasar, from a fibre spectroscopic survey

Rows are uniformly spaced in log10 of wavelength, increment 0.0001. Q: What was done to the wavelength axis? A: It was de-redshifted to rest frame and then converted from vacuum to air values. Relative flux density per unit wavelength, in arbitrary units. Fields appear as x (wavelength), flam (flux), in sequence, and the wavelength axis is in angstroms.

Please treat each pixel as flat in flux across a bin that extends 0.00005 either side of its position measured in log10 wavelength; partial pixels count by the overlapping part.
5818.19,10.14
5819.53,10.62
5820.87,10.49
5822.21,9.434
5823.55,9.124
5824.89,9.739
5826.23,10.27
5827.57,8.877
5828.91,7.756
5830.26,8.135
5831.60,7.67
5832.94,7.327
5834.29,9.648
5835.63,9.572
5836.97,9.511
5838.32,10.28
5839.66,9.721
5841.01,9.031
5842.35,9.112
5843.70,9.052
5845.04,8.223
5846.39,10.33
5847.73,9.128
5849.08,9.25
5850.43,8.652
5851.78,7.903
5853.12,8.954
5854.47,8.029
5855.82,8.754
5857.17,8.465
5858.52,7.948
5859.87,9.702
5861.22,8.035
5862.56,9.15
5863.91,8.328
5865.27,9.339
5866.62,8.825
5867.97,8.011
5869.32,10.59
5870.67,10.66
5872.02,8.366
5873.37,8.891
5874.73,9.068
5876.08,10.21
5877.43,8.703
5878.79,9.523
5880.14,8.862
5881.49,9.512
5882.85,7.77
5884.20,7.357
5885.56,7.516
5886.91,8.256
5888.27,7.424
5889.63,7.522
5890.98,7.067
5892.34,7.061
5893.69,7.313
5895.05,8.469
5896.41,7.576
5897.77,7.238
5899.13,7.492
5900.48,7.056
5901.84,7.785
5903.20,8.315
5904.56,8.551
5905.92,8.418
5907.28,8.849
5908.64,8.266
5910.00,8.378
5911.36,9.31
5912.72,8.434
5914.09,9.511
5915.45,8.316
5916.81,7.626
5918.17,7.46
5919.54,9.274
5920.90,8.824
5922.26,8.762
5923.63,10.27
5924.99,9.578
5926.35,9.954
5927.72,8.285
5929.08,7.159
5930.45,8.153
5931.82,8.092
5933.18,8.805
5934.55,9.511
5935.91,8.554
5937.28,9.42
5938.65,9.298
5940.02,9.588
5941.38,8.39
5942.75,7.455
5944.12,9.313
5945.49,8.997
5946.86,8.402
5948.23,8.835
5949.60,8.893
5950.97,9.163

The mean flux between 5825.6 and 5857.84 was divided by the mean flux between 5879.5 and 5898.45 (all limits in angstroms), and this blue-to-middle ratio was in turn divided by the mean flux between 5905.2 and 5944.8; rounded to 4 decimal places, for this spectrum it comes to 0.1310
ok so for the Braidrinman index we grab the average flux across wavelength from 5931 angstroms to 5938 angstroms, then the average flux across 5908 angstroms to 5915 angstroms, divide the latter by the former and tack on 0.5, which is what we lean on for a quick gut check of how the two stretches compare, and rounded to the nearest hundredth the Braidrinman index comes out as 1.49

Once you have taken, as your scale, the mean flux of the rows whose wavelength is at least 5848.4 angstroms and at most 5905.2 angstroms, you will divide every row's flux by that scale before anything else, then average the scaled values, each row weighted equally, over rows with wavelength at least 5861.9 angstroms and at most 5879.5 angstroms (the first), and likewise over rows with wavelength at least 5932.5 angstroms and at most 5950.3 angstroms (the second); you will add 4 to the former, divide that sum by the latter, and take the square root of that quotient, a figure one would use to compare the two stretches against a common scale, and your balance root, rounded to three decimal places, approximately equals 2.197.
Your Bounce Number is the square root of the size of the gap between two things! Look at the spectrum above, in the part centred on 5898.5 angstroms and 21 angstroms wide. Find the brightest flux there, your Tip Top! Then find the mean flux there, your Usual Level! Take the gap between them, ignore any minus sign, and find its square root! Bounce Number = 1.0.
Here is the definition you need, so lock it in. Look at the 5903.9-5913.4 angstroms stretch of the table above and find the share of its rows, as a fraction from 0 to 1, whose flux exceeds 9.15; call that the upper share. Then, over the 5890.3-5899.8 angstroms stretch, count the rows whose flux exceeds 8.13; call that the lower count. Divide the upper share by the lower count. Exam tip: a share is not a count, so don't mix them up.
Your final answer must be 0.14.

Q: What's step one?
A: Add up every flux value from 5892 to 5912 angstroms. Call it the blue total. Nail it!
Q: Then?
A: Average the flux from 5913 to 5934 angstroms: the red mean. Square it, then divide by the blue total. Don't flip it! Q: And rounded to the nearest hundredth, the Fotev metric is 0.63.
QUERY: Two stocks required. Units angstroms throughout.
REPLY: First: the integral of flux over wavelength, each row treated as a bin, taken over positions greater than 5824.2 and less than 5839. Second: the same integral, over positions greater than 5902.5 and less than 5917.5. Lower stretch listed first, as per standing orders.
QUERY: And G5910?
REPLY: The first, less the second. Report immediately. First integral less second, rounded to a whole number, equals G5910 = 5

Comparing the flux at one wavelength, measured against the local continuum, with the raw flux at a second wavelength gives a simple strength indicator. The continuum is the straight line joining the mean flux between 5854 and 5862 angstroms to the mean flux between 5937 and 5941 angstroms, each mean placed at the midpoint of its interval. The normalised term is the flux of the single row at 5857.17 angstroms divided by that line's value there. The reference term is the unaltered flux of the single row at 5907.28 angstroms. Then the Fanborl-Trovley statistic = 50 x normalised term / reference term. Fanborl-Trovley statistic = 5.6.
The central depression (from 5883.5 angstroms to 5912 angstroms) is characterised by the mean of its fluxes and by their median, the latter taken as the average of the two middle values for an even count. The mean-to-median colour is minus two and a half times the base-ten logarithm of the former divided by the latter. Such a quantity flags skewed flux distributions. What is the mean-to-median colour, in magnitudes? -0.041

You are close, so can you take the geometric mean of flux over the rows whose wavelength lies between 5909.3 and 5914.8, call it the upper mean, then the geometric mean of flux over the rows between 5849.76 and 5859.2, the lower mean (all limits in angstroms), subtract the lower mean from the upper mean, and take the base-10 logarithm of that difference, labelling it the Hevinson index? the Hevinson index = -0.29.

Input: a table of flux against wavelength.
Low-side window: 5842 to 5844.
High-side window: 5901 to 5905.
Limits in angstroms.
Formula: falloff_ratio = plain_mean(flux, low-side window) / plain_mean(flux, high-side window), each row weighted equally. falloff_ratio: 1.11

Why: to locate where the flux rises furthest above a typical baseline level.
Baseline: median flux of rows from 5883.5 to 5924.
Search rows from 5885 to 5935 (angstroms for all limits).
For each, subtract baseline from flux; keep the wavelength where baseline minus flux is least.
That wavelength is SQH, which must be 5923.63 angstroms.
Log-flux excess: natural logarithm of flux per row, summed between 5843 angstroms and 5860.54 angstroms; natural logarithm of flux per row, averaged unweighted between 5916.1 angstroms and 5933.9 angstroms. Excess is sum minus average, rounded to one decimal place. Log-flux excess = 26.1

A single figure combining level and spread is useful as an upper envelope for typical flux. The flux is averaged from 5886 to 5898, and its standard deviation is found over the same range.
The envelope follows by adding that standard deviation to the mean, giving 8.0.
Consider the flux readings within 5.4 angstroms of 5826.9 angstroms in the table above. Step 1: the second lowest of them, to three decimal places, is 7.756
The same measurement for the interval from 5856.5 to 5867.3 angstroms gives 8.035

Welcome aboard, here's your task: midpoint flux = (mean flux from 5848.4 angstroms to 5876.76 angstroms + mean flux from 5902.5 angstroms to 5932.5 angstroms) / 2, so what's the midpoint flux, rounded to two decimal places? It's 8.77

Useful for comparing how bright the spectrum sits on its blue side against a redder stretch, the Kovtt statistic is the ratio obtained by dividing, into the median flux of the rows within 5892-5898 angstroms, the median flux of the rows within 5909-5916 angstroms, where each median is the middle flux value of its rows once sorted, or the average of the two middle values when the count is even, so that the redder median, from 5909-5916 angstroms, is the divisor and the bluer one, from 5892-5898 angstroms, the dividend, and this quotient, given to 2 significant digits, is 0.87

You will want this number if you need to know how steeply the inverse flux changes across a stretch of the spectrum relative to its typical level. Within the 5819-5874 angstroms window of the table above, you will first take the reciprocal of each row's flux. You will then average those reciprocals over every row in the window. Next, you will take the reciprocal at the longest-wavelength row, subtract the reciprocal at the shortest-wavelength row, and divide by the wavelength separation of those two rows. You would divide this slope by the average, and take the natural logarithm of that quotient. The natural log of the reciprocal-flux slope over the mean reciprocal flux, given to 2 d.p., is -5.79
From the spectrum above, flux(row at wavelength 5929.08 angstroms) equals 7.159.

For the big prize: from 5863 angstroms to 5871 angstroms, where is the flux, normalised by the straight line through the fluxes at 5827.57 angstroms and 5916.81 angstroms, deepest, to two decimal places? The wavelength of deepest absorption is 5867.97 angstroms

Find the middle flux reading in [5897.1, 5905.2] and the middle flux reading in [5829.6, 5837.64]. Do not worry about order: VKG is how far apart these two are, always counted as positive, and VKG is 1.2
